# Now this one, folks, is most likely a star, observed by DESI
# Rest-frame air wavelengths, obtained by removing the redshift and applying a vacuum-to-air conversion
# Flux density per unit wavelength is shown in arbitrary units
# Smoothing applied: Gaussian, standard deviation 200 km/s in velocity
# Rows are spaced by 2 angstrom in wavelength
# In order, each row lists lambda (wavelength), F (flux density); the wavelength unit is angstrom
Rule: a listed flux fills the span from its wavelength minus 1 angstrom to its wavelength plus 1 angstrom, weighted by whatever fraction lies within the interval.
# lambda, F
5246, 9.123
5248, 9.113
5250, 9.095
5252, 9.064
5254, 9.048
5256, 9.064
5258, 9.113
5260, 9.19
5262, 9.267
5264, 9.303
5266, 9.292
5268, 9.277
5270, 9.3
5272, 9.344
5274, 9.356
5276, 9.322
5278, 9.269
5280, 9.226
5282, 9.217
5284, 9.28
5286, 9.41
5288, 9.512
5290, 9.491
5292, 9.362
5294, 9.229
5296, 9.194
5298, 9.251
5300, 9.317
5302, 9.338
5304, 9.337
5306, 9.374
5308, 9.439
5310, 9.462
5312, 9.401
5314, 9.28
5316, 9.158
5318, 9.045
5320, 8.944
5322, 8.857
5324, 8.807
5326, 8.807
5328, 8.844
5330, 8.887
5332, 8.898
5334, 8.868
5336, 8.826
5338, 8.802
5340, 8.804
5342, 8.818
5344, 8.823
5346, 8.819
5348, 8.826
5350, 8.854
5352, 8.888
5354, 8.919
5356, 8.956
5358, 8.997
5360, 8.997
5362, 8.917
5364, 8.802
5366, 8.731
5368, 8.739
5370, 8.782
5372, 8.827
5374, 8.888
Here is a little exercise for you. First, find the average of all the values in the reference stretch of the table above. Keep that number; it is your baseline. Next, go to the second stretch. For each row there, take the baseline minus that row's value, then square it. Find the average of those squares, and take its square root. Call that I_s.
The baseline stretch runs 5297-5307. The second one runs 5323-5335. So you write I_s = 0.47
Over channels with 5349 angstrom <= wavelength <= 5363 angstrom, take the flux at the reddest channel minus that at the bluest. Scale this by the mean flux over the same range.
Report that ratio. 0.01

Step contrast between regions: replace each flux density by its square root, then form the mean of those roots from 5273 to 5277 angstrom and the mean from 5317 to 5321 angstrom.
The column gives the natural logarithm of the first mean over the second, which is 0.019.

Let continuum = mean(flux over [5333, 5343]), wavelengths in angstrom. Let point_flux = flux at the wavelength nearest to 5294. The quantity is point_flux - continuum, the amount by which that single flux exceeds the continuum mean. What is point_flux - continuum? 0.41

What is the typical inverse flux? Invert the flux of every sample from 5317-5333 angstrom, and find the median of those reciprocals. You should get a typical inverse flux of 0.113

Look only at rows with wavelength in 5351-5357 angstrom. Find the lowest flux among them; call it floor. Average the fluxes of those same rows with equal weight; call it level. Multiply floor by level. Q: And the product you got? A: 79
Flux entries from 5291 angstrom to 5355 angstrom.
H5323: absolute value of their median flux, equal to 8.91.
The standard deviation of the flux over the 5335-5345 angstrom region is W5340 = 0.01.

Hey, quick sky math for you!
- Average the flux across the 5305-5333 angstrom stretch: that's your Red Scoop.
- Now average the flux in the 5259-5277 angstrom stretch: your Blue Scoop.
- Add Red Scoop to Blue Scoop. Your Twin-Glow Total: 18.4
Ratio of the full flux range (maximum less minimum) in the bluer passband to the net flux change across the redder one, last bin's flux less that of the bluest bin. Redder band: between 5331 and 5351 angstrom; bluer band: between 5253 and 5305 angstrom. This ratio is -11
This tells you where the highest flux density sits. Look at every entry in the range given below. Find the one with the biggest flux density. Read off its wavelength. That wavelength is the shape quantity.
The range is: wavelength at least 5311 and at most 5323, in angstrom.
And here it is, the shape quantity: 5312 angstrom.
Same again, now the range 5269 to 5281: 5274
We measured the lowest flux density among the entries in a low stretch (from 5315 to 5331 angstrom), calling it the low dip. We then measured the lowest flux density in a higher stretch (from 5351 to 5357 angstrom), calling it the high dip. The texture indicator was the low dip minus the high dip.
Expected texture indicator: -0.08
